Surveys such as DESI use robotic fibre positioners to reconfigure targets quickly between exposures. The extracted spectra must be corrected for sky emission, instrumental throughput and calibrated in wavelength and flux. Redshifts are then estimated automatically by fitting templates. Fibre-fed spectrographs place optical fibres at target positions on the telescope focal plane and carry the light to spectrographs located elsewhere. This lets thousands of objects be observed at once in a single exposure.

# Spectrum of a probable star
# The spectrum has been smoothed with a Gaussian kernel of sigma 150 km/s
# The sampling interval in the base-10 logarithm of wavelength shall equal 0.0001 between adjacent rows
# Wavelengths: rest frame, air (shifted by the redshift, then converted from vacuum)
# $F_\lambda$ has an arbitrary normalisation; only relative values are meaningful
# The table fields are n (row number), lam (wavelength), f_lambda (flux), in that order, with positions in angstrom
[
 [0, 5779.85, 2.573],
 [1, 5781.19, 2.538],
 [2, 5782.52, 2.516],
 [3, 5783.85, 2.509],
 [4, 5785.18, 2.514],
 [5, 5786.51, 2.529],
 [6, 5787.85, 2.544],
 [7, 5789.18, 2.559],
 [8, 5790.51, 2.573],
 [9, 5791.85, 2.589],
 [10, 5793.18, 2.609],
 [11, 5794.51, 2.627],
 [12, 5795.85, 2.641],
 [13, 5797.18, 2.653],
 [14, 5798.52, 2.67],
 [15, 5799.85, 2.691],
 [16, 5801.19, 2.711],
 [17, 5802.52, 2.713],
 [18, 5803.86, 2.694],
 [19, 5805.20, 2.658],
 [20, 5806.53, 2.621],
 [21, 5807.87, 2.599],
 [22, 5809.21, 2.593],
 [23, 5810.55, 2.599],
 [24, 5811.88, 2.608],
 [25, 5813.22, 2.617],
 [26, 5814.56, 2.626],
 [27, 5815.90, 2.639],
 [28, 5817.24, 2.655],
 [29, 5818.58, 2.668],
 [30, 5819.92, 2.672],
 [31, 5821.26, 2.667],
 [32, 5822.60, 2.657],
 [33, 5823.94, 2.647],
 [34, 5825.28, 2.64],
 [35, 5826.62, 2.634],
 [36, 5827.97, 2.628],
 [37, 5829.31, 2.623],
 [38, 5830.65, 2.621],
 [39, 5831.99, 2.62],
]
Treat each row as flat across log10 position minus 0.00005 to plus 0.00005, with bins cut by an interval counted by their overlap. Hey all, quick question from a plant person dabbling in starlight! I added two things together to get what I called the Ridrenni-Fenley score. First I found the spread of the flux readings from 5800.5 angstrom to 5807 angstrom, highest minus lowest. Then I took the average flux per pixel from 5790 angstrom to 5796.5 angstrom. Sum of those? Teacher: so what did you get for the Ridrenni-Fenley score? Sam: 2.70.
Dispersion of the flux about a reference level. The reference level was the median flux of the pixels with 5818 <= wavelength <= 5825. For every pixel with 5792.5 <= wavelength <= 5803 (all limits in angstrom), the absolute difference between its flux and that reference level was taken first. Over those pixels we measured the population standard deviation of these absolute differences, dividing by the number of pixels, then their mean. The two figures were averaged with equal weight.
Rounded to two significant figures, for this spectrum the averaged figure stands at 0.024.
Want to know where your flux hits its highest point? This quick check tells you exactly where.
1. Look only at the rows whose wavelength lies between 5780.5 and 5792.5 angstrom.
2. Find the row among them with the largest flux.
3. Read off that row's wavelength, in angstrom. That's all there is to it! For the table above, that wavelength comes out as 5791.85 angstrom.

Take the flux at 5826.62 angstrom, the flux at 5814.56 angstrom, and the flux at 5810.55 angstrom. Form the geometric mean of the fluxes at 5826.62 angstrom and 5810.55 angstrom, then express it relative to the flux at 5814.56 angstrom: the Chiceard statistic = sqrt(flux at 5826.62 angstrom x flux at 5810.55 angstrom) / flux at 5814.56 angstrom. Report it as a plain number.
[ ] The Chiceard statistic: 1.00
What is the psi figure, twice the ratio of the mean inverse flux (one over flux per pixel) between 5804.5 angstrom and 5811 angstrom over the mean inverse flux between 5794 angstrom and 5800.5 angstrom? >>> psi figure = 2.03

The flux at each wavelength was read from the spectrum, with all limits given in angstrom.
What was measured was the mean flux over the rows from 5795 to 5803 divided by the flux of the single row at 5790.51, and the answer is 1.04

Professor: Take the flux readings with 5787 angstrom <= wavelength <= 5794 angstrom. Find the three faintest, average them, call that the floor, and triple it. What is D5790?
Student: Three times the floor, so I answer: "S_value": 7.68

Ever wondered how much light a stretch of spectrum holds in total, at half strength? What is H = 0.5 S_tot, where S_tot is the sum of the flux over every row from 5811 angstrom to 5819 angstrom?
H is 7.91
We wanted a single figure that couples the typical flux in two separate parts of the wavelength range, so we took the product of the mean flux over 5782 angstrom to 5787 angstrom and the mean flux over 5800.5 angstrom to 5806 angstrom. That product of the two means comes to 6.78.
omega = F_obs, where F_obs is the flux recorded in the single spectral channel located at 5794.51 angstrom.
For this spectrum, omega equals 2.627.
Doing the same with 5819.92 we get 2.672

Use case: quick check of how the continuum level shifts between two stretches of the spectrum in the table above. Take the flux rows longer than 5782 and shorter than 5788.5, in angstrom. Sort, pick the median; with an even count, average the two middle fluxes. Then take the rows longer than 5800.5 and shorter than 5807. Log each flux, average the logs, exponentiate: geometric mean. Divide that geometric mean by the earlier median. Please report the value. 1.06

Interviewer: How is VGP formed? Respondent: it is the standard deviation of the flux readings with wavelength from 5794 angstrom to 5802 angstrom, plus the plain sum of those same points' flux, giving 16.0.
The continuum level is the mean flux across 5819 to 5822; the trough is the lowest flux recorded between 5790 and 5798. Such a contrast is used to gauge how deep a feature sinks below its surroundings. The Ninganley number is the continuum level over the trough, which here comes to 1.04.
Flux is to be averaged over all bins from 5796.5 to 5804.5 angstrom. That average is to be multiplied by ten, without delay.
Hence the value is 26.9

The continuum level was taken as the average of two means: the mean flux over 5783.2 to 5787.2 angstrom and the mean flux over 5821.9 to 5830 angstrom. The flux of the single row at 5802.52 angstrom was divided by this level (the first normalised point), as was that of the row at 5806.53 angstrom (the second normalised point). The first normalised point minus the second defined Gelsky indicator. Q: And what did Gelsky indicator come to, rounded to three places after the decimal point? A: 0.036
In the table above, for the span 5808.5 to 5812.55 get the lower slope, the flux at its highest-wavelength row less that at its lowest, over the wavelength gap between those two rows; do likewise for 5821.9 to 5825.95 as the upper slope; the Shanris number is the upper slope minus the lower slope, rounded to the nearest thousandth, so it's -0.012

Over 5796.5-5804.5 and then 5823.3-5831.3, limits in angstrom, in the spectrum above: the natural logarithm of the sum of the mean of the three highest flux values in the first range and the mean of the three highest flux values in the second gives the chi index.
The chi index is 1.68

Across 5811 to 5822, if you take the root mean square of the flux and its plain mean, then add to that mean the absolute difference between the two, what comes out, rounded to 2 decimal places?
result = 2.64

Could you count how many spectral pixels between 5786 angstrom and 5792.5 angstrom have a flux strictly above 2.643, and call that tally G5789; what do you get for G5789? 0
